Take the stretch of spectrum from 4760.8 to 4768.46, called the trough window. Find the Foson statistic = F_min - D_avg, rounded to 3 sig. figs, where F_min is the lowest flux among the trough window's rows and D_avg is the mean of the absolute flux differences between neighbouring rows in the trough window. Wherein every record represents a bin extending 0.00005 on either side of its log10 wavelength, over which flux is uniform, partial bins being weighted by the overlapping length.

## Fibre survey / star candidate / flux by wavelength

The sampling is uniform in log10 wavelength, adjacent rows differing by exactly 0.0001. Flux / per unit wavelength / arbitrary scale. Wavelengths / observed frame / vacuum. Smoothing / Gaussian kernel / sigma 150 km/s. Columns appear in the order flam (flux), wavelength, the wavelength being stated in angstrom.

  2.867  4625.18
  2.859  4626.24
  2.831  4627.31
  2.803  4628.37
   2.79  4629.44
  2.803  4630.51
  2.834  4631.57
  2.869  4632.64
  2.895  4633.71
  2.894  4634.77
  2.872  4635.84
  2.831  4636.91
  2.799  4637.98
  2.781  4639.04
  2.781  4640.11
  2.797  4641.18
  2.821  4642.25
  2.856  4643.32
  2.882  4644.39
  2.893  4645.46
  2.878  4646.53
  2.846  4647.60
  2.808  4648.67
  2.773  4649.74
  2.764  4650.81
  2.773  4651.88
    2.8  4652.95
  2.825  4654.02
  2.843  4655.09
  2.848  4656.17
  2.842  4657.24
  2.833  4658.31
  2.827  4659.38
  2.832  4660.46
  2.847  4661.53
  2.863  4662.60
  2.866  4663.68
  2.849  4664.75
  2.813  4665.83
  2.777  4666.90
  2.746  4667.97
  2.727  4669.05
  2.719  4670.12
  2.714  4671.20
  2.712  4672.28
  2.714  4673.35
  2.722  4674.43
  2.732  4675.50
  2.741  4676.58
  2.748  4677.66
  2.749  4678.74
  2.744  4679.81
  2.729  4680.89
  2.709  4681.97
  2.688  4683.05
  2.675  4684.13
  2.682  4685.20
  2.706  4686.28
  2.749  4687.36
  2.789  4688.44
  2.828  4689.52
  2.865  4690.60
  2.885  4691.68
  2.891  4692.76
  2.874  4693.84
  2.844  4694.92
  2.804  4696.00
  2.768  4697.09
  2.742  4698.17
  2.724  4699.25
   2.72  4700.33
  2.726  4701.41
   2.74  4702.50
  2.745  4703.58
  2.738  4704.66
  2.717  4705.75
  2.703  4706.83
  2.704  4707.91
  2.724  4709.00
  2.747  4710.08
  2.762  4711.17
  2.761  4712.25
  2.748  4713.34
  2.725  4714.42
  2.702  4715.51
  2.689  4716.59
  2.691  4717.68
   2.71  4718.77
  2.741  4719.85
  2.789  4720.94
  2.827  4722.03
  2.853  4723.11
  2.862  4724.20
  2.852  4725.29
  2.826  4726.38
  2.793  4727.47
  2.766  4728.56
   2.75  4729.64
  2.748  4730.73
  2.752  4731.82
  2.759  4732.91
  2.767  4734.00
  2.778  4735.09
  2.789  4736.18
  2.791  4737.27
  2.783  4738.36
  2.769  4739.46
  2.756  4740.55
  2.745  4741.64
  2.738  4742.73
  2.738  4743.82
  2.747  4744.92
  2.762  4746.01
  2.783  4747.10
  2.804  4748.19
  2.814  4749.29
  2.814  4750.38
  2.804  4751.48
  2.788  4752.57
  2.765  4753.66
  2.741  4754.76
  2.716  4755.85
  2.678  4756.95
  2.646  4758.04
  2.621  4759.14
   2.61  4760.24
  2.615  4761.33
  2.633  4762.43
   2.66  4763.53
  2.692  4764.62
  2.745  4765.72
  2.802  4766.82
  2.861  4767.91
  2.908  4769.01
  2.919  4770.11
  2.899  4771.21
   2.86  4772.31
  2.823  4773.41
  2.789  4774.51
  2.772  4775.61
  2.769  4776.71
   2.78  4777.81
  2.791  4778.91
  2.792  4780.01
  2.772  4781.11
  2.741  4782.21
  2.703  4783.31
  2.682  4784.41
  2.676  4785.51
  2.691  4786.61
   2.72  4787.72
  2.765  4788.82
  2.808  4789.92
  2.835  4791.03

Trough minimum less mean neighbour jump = 2.57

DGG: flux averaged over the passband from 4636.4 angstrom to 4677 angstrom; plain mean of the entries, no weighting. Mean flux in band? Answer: 2.80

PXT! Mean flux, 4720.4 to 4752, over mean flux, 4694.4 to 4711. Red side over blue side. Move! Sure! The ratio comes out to 1.02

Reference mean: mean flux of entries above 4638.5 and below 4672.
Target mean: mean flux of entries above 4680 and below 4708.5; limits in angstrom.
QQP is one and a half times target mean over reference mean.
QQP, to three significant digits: 1.47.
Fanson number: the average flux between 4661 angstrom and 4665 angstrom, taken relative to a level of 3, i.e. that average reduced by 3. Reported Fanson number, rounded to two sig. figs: -0.14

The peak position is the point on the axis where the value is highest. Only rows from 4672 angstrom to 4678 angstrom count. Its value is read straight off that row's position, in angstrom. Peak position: 4677.66 angstrom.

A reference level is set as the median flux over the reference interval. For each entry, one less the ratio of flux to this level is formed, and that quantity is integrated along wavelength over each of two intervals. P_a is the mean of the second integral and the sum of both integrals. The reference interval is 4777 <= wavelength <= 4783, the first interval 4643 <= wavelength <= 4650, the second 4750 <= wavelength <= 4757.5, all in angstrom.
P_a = 0.0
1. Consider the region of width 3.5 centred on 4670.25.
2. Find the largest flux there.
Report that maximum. 2.727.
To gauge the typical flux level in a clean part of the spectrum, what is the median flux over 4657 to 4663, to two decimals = 2.84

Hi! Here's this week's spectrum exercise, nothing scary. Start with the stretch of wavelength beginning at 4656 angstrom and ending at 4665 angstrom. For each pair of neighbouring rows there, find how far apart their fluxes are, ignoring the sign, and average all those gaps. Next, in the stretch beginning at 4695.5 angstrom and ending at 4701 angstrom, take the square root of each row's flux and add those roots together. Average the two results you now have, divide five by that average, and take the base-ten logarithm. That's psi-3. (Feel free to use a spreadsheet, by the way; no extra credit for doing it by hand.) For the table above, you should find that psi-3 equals 0.08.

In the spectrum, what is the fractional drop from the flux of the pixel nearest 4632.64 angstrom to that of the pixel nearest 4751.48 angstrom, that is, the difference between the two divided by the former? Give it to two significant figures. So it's 0.023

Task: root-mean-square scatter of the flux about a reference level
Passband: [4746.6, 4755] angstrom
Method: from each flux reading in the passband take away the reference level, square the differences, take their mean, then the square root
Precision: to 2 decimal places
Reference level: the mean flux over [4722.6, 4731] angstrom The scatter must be 0.03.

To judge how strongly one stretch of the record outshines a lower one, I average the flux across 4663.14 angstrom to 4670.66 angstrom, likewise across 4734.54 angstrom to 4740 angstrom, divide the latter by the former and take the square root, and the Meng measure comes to 0.999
